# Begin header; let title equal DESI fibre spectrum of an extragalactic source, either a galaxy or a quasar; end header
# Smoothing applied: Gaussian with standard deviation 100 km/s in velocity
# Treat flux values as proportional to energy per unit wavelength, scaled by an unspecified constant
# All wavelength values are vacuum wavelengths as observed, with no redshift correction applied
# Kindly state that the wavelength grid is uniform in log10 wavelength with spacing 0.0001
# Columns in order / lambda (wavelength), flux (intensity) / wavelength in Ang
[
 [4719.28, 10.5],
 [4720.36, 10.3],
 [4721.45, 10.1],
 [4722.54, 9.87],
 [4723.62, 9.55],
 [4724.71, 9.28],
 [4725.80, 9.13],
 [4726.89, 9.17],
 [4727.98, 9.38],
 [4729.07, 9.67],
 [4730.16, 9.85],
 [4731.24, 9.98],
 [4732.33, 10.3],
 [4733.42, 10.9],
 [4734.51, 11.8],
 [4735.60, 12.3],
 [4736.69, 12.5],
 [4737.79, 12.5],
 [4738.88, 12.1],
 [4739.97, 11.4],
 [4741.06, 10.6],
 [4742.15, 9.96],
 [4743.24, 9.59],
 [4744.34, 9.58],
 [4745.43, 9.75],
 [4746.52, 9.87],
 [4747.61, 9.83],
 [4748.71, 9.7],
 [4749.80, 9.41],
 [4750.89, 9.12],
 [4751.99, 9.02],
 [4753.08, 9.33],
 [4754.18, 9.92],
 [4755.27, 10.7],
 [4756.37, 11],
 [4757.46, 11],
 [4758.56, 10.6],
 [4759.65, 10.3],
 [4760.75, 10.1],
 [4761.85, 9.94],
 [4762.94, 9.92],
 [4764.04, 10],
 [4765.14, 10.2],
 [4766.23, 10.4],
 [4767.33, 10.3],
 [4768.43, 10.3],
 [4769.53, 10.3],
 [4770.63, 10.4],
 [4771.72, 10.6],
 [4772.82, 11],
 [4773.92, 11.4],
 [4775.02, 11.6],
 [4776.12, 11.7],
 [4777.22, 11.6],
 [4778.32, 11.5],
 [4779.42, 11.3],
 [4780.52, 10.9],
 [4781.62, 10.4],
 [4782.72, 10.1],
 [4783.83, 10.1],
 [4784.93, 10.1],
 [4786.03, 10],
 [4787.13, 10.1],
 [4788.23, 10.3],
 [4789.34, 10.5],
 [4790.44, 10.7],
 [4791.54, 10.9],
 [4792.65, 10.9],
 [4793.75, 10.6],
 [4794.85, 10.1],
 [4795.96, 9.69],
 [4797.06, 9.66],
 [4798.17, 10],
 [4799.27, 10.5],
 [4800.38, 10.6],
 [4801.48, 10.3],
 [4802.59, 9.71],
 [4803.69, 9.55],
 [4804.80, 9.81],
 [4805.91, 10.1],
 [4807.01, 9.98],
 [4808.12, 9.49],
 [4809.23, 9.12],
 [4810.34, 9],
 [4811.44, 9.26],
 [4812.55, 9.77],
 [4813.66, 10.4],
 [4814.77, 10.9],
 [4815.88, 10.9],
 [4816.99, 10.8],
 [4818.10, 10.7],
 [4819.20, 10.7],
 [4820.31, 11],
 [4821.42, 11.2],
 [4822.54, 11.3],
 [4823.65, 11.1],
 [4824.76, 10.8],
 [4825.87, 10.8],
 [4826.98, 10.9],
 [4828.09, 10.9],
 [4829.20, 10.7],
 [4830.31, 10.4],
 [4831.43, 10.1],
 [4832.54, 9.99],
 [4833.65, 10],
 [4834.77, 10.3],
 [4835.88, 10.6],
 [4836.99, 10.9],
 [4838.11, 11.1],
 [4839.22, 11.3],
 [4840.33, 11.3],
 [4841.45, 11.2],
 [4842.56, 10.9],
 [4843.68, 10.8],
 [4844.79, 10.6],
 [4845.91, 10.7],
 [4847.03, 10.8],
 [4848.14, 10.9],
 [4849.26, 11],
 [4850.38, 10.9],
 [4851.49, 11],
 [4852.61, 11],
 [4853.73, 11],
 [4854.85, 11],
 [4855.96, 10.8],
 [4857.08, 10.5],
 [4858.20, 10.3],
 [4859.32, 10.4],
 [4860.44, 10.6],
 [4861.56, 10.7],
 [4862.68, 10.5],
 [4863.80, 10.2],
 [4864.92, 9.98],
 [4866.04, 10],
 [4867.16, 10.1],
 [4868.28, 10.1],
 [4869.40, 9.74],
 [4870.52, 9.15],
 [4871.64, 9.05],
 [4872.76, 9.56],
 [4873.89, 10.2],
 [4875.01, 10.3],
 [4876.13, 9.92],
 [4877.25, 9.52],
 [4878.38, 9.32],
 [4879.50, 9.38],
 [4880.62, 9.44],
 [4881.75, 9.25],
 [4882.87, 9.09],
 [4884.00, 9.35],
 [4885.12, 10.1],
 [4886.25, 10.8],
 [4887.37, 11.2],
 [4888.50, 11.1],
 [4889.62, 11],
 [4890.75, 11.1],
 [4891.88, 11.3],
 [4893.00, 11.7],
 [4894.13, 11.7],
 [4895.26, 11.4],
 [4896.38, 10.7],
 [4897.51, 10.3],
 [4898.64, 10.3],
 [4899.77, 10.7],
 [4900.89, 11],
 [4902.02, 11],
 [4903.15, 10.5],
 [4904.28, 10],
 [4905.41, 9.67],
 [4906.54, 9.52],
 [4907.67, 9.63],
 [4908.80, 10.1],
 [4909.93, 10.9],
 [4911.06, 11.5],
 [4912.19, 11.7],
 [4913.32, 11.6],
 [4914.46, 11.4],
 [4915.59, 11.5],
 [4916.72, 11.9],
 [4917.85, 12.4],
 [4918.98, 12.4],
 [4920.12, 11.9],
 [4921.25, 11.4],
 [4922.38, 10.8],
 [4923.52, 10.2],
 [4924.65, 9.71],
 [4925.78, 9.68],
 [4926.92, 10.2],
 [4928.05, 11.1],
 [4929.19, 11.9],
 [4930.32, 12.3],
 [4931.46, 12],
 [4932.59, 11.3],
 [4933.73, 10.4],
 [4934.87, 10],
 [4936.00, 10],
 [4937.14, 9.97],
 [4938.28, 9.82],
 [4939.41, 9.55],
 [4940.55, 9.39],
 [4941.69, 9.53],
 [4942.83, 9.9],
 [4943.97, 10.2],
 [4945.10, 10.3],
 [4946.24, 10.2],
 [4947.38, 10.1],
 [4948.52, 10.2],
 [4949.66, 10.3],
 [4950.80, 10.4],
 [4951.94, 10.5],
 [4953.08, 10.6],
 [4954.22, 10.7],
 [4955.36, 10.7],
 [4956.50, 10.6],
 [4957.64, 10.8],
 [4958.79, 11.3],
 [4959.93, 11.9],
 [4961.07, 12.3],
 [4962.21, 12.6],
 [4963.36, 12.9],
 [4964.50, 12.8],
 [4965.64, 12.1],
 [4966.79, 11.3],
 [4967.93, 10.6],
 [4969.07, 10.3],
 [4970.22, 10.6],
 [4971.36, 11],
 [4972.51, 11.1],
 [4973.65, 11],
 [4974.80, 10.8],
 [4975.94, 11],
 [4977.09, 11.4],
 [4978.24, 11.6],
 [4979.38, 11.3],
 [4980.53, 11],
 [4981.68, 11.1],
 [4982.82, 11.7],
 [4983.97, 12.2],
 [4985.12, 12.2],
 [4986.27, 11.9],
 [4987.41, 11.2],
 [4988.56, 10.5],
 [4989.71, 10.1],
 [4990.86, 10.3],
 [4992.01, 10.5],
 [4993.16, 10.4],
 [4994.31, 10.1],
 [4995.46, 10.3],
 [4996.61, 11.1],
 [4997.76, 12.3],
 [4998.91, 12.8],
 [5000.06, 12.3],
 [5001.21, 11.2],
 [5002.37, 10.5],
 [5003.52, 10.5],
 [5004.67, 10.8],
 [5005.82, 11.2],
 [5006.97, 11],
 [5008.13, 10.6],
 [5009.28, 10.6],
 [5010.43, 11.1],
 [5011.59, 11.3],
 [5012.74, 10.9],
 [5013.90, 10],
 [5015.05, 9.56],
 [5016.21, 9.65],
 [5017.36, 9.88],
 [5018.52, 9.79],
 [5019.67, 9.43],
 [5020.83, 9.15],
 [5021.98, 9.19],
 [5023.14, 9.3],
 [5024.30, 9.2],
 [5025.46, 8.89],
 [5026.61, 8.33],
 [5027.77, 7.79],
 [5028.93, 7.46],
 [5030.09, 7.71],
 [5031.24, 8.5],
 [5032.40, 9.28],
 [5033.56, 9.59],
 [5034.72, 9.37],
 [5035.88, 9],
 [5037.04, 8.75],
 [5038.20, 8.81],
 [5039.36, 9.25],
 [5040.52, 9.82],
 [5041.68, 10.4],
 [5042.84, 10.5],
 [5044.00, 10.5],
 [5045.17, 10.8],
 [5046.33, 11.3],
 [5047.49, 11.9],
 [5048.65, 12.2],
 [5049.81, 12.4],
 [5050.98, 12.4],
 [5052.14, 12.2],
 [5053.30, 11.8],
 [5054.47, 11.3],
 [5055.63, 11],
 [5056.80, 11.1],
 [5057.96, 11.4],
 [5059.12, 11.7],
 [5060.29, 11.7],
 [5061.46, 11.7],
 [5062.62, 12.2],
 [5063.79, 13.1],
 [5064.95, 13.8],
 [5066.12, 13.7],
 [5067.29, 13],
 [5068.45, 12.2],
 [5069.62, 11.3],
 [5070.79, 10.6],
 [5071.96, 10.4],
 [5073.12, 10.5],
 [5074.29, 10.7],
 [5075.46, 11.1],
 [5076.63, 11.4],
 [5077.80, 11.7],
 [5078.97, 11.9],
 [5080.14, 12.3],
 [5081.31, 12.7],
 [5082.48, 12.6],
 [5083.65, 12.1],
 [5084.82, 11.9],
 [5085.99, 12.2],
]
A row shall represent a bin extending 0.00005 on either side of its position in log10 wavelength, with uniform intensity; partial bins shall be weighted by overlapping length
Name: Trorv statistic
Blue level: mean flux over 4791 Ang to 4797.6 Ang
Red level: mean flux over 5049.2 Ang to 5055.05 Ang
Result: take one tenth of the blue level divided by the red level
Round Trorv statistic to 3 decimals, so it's 0.086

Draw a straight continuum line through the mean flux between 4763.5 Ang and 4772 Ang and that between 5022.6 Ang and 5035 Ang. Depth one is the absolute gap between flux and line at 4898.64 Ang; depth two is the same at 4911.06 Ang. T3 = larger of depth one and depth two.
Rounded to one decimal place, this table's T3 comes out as 2.1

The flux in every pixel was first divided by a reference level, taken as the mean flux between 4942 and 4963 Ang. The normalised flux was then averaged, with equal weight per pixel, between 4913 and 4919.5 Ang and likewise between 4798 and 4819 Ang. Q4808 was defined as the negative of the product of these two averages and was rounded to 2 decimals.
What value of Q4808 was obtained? -1.03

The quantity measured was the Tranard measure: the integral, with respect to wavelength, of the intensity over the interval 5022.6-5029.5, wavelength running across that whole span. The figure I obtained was 59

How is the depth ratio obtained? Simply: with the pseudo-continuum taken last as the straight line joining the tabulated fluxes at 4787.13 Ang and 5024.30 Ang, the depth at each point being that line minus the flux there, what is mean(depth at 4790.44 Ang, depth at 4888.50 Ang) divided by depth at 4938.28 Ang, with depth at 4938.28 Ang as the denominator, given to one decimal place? 3.4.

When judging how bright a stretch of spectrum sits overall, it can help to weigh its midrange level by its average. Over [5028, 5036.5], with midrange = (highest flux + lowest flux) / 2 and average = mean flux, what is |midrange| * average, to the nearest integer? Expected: 74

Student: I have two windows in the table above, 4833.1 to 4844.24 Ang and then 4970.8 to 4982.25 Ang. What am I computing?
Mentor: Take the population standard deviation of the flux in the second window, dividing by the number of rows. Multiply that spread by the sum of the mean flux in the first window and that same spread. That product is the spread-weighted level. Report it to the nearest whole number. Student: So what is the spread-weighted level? 2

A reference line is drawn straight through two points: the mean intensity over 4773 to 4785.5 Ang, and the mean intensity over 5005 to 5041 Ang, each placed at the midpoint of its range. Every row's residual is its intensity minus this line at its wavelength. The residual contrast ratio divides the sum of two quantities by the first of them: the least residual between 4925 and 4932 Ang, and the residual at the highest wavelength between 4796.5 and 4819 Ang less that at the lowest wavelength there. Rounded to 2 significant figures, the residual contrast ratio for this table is -1.9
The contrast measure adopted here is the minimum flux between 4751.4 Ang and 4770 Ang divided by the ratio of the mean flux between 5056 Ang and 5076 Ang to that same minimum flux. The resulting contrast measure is 6.9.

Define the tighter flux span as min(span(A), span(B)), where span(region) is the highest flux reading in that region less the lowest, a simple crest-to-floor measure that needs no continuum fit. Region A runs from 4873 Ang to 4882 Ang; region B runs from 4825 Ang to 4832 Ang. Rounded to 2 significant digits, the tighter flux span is 0.80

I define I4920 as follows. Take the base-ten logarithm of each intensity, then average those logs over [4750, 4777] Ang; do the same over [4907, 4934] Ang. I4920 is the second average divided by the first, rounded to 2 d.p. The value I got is 1.03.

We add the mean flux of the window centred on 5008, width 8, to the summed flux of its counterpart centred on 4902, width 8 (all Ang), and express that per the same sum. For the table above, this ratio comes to 1.15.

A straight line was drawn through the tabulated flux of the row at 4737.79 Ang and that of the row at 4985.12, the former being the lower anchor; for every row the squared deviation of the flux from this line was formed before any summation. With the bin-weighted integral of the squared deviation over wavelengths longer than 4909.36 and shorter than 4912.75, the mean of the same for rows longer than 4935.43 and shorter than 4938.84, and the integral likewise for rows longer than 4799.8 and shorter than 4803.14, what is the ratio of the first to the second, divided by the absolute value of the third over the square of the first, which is 0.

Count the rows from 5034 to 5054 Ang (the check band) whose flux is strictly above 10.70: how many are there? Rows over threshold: 8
